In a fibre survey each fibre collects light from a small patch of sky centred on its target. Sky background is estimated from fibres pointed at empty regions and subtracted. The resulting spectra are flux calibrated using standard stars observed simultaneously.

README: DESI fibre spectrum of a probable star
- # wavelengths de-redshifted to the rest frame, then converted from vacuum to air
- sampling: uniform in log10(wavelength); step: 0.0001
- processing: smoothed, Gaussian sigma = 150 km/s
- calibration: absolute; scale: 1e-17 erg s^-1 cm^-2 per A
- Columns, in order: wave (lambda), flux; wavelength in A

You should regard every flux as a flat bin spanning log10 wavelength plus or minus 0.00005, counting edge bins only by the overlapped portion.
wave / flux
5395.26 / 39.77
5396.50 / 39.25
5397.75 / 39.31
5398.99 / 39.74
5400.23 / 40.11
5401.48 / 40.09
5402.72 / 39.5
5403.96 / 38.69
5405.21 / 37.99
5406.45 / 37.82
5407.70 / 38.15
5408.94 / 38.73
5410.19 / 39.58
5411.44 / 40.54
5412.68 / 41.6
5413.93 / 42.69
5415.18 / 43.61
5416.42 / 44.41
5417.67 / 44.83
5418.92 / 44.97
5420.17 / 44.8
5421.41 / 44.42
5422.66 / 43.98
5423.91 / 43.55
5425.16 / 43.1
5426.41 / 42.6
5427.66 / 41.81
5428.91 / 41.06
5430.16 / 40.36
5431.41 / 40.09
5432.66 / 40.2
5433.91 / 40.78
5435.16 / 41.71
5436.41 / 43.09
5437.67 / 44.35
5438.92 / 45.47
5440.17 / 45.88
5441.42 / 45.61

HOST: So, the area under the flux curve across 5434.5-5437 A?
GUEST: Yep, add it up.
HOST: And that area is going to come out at 106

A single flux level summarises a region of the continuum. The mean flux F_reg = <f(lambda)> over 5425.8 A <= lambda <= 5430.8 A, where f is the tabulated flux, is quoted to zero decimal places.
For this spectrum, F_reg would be 41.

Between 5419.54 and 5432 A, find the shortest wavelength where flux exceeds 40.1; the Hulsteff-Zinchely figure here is 5420.17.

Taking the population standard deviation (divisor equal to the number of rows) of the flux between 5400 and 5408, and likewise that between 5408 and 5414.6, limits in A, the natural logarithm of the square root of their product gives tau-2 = 0.1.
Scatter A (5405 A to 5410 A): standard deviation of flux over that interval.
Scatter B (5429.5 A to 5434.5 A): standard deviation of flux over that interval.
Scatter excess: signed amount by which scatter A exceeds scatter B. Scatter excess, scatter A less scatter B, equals 0.1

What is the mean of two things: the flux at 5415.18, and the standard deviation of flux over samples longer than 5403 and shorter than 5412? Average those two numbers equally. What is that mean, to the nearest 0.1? 22.3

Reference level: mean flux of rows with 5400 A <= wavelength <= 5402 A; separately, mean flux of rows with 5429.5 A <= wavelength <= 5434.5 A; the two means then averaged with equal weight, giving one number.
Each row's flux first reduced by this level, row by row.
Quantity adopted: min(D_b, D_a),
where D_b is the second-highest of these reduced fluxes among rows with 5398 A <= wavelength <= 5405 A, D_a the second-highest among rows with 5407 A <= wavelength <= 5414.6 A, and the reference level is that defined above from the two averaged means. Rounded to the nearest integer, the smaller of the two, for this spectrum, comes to 0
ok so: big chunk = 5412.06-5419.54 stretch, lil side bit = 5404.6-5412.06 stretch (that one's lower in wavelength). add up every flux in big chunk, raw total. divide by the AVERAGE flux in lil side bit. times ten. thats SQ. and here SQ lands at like 68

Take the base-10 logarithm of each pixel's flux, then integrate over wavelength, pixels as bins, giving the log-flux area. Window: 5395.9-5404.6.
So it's 13.9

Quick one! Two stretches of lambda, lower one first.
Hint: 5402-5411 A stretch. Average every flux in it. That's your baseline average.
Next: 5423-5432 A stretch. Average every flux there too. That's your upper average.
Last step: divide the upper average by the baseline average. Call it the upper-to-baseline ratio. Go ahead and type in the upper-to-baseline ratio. 1.08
